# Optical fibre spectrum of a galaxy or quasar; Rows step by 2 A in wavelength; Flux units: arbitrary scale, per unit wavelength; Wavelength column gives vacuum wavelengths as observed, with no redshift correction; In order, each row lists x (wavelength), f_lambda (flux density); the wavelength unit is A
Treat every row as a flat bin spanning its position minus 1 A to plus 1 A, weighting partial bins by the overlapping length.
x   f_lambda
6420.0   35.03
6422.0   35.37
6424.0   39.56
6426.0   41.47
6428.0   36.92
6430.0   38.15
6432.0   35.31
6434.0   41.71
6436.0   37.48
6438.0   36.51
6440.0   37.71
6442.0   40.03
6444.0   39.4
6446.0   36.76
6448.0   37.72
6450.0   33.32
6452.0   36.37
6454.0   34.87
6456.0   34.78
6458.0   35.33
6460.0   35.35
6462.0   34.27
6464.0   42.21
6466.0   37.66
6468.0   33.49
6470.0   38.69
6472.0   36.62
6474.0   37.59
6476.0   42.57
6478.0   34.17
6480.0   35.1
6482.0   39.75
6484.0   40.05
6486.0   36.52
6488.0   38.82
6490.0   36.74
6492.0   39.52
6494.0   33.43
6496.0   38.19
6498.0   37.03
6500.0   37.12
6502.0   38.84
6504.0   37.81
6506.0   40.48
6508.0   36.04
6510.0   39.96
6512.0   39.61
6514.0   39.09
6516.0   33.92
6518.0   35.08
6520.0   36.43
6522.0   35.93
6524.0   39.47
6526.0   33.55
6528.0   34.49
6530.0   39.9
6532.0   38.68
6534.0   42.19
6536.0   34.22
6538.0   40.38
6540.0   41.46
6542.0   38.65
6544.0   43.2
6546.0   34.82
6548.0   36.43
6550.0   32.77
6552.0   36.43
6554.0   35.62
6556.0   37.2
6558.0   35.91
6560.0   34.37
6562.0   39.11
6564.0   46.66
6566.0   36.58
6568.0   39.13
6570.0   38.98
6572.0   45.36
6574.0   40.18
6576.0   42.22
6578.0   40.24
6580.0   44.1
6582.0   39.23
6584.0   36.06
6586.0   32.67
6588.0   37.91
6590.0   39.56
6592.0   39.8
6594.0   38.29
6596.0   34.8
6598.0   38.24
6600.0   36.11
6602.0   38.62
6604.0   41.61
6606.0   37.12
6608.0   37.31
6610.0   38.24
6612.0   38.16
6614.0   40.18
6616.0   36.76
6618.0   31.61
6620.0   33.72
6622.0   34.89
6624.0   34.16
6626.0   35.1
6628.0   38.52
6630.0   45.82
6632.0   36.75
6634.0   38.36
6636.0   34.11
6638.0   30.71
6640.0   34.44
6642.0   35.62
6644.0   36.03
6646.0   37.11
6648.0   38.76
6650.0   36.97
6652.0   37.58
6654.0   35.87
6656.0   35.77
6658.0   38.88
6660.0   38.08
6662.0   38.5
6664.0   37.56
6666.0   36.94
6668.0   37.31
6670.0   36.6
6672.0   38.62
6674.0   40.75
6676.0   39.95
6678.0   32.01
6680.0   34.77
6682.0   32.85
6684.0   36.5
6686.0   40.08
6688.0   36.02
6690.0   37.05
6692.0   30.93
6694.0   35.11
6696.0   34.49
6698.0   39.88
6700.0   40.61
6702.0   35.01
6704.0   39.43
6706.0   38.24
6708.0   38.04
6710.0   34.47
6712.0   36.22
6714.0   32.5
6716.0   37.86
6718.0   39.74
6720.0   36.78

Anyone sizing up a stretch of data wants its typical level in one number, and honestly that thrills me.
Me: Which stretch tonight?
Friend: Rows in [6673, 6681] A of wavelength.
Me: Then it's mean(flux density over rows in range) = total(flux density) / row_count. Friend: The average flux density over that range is 36.9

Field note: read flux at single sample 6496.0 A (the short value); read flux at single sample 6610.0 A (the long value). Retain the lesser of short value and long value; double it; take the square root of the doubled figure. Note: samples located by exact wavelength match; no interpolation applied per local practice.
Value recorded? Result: 8.74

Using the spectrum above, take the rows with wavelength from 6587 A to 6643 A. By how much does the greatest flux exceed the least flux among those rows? 15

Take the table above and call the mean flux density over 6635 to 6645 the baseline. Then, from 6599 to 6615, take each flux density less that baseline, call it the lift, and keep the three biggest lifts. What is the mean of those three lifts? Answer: 6.0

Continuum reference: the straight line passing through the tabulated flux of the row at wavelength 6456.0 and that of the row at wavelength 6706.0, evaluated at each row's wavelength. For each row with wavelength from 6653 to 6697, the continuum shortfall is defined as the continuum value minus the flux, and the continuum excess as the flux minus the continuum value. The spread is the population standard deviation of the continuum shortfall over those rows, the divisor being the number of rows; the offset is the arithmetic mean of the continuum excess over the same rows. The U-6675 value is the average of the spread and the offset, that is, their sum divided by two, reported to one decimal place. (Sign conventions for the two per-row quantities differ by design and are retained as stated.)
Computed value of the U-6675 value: 0.7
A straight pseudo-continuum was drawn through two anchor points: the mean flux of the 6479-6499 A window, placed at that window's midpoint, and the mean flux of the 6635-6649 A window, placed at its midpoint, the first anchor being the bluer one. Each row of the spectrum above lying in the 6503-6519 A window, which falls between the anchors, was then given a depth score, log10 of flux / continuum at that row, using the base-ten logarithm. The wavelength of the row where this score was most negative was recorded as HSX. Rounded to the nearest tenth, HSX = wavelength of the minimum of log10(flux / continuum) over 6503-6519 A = 6516.0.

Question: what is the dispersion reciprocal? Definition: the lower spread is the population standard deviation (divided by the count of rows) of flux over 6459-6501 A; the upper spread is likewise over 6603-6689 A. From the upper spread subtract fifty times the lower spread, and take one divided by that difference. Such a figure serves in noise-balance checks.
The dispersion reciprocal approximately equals -0.0081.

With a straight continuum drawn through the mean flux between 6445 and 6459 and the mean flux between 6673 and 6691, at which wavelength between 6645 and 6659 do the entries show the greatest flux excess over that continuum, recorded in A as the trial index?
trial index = 6658.0 A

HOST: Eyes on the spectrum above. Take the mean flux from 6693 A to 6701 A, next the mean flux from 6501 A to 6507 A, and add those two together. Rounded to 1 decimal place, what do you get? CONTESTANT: 76.6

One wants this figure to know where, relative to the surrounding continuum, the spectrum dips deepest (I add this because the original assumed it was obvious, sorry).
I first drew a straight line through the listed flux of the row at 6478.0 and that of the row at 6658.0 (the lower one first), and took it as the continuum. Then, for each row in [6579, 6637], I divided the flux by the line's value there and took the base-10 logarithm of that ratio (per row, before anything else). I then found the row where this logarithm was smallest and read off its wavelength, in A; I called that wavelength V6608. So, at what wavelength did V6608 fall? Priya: 6618.0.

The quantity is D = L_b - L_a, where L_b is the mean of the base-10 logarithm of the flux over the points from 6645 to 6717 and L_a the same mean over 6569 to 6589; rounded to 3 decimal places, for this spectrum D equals -0.031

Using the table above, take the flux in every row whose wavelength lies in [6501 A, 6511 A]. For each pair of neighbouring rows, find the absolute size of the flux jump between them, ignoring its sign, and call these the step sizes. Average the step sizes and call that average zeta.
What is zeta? 3.0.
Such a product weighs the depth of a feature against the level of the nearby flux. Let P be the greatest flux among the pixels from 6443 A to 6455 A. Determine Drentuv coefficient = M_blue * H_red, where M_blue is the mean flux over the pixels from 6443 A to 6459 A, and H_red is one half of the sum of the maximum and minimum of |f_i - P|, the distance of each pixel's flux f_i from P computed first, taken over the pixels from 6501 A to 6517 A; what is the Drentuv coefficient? 103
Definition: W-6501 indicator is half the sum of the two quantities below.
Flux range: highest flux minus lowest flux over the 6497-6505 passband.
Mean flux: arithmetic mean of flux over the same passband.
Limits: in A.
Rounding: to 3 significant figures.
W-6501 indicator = 19.8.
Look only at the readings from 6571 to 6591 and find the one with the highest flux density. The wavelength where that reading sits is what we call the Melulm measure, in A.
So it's 6572.0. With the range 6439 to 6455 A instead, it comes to 6442.0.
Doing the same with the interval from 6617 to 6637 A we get 6630.0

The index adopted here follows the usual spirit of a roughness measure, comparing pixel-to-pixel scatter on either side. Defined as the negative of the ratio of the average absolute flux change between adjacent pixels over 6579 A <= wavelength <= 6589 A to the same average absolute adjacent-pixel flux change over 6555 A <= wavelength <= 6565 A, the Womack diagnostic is -1.1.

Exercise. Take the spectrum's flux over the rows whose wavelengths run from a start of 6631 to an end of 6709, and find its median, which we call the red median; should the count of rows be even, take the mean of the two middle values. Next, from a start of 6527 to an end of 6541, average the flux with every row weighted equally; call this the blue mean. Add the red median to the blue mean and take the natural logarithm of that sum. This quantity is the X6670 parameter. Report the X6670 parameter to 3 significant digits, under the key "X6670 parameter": 4.33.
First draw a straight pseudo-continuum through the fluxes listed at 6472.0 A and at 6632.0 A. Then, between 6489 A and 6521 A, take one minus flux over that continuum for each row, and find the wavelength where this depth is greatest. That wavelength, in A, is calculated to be 6494.0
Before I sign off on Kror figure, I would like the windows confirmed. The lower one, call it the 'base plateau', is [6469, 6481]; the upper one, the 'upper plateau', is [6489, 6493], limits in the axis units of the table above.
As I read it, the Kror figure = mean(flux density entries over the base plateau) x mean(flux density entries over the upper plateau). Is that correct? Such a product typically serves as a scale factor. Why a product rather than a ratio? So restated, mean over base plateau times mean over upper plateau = 1428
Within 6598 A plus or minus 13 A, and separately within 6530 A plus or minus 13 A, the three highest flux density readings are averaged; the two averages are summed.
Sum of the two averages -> 81.7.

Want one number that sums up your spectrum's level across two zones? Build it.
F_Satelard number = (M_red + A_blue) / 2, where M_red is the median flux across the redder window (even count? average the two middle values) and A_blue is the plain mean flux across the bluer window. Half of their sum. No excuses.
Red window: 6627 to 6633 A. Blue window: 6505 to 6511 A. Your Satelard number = 38.7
